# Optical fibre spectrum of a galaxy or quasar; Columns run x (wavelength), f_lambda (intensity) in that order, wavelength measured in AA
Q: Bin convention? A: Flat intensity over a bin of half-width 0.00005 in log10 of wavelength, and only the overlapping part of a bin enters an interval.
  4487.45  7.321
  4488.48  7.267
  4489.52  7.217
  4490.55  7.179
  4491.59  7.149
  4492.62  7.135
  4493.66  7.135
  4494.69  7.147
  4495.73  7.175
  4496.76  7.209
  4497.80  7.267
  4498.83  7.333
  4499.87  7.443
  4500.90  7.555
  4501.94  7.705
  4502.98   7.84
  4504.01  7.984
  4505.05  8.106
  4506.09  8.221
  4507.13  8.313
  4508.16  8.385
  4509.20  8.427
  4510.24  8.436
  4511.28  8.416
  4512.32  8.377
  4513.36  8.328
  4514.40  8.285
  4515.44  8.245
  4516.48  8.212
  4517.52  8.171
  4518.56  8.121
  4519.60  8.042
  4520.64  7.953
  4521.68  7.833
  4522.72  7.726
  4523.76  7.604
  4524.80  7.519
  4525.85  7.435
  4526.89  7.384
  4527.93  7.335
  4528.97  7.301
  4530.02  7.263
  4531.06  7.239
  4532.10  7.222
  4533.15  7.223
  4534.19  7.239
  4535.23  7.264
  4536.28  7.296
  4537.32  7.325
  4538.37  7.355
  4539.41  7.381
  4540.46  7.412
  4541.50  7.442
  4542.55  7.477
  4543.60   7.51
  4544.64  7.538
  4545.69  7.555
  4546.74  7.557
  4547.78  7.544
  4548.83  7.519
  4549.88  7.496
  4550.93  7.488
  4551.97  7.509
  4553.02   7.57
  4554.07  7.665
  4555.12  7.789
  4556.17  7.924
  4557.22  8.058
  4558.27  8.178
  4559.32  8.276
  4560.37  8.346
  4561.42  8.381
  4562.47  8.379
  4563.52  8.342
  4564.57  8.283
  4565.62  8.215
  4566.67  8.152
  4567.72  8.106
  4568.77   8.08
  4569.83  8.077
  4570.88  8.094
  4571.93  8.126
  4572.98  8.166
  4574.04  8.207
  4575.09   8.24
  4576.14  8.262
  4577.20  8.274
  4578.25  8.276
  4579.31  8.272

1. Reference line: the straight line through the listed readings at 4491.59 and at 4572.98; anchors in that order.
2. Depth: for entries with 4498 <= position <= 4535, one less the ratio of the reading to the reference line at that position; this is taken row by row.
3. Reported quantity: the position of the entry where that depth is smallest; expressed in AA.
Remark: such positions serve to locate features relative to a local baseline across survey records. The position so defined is 4509.20 AA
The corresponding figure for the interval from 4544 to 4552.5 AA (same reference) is 4545.69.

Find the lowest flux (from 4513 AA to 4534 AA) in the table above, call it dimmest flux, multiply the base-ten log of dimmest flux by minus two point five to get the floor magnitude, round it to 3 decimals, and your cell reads -2.147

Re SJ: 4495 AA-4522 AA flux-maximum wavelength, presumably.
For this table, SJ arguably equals 4510.24 AA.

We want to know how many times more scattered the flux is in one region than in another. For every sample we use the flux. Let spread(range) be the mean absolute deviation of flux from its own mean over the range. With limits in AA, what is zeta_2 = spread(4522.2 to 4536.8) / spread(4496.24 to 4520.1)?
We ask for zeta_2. 0.37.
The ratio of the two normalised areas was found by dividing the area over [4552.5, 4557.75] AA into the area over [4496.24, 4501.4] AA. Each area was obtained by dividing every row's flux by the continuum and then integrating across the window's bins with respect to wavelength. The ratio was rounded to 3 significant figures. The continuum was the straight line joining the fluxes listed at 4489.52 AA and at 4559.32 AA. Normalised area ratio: 1.04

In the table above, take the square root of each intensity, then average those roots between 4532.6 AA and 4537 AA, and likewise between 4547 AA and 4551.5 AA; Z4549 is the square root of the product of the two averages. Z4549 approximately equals 2.72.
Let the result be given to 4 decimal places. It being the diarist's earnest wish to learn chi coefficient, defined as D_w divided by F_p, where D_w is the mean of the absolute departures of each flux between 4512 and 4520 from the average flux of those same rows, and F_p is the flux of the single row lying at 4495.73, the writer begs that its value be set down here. 0.0120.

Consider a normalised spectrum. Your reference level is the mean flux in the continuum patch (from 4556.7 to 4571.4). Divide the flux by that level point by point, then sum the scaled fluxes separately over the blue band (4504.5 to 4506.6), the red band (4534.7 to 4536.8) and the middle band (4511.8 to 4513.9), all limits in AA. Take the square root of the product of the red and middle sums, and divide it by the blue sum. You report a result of 0.96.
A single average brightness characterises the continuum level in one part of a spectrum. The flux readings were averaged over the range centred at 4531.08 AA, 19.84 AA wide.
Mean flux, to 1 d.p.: 7.4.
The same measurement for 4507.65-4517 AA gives 8.3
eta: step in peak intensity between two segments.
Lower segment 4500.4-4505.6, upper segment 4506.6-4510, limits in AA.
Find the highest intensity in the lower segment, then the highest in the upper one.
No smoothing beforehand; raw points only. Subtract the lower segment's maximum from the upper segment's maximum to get 0.3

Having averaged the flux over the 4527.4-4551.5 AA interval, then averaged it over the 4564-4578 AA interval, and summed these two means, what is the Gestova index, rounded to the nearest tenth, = 15.6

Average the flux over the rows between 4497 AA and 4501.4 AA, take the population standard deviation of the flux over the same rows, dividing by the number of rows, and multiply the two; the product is 0.81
